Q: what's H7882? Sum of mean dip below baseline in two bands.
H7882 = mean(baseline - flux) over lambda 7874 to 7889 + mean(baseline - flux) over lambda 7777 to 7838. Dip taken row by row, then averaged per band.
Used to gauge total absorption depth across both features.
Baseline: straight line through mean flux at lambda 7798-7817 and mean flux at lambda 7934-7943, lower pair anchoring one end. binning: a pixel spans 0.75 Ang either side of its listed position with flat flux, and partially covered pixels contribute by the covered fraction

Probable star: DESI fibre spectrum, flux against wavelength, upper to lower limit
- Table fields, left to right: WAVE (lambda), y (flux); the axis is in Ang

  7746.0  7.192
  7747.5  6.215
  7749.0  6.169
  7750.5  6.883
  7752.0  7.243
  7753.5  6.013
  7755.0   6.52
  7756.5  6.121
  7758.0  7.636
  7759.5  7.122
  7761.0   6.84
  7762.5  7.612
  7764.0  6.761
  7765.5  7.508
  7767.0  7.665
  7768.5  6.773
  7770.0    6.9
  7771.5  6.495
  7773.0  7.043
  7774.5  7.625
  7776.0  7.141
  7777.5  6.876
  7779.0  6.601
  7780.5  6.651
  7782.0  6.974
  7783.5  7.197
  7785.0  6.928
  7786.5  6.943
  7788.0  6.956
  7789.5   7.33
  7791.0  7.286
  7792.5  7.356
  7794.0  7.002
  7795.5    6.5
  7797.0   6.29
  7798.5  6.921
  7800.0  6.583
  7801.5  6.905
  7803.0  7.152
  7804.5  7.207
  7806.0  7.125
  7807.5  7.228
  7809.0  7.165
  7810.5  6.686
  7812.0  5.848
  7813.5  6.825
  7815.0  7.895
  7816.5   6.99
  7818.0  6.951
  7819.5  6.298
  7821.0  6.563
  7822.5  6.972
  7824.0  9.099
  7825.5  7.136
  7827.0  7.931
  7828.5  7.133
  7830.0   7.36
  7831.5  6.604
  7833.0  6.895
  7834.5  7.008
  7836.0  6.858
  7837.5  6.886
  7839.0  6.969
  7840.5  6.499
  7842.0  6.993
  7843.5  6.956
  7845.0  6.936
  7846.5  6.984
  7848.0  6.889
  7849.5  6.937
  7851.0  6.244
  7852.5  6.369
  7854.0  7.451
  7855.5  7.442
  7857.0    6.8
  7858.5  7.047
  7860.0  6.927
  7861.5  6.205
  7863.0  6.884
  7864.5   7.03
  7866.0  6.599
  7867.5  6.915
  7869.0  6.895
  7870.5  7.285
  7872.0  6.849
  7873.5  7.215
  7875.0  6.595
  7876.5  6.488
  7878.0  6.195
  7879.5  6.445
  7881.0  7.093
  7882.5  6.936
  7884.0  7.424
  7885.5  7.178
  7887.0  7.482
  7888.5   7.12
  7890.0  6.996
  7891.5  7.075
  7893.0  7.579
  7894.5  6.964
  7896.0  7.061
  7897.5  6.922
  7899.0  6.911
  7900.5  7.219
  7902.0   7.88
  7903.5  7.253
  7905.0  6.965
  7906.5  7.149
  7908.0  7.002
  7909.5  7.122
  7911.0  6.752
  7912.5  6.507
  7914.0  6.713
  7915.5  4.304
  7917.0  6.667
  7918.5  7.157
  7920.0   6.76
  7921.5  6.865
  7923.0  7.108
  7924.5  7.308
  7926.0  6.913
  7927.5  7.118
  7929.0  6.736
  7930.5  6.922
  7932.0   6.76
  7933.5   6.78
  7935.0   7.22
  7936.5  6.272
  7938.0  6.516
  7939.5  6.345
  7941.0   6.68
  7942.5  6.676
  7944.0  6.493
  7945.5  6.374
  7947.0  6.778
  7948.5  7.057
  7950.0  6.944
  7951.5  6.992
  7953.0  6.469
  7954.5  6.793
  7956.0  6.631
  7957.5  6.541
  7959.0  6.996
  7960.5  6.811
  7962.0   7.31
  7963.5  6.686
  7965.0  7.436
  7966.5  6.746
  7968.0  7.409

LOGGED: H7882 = -0.17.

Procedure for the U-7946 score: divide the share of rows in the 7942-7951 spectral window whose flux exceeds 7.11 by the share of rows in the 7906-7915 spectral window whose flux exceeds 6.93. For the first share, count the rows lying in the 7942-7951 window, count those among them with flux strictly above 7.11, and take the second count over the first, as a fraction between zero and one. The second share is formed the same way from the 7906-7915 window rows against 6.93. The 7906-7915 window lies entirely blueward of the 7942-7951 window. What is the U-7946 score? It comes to 0.0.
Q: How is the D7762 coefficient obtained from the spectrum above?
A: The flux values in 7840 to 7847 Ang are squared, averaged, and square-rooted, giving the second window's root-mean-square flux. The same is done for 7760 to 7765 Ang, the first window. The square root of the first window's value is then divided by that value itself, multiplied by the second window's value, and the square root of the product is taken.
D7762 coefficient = 1.61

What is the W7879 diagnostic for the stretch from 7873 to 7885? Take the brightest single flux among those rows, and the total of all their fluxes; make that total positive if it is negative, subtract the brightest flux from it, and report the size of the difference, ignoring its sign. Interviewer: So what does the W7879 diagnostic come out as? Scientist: 47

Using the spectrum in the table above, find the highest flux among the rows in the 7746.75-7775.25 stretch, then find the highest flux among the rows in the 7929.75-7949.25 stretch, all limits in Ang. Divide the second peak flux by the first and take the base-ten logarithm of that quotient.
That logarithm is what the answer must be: -0.03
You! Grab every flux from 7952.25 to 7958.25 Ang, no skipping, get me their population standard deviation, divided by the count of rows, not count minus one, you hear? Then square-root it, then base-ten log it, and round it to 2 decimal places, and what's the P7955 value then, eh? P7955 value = -0.46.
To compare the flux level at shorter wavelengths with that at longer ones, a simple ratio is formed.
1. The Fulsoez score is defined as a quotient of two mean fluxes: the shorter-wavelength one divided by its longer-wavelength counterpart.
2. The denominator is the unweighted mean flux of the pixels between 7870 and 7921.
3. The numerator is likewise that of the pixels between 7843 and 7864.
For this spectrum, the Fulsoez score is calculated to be 0.99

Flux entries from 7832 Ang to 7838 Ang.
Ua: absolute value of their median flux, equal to 6.89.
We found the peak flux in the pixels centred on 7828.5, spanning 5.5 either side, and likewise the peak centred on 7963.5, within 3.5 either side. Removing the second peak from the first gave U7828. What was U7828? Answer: 1.7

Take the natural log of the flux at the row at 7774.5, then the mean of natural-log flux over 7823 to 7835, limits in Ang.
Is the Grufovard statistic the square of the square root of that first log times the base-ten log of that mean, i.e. 0.610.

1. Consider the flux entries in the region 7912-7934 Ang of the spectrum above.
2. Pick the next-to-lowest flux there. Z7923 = 6.507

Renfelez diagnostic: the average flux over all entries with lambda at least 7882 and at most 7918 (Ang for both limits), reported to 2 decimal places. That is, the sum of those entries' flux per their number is 6.97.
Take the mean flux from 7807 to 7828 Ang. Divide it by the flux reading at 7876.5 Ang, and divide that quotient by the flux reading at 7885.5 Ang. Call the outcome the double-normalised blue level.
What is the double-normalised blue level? 0.153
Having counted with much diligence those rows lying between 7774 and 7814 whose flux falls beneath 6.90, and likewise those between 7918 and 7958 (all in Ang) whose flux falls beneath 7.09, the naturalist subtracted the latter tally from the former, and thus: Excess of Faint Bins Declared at -13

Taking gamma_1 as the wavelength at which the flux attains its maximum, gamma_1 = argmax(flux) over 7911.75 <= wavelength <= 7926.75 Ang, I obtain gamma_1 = 7924.5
